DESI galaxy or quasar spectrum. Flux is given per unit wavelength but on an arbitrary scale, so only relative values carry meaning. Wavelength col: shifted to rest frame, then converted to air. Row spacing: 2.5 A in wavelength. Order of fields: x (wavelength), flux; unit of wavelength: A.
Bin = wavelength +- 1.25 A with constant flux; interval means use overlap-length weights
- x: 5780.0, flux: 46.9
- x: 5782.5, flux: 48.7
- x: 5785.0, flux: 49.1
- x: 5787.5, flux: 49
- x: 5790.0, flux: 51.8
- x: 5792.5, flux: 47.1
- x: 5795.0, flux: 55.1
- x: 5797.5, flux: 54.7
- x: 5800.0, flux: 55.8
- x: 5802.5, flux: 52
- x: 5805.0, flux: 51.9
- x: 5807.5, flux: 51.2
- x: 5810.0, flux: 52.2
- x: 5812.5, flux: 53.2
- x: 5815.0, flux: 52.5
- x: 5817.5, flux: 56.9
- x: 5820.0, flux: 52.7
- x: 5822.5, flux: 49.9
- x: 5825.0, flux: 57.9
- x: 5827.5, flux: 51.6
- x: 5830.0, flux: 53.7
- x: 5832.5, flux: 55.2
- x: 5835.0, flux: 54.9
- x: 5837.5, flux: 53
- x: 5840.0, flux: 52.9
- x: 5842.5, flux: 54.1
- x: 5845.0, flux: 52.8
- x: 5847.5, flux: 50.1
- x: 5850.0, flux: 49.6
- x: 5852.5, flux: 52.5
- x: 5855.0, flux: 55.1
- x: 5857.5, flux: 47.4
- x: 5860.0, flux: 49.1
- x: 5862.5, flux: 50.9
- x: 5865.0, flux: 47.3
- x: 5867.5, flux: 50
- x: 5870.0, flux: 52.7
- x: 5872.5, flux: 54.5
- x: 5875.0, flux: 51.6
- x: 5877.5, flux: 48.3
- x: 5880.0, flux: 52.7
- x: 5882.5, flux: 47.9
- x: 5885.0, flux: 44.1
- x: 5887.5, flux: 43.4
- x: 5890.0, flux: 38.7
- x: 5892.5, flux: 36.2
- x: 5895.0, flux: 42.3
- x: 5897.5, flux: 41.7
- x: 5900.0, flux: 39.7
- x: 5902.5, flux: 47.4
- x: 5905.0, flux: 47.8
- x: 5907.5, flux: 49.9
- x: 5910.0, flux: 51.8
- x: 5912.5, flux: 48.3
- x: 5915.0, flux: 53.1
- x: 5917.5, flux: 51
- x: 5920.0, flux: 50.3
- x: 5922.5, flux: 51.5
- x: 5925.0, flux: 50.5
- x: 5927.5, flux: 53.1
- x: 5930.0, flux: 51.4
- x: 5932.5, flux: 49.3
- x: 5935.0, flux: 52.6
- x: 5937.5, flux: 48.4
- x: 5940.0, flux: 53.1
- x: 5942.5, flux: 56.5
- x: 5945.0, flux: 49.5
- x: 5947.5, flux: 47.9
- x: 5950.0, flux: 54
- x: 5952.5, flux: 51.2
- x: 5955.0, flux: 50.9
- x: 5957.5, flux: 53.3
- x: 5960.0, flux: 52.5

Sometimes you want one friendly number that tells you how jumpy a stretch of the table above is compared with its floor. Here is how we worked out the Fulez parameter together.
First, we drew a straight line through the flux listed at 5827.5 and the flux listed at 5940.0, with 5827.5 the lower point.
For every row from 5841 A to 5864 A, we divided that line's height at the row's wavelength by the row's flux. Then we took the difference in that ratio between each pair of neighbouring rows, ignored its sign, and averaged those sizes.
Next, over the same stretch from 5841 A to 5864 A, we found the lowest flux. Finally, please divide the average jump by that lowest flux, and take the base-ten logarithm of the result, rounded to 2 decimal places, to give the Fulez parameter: -2.96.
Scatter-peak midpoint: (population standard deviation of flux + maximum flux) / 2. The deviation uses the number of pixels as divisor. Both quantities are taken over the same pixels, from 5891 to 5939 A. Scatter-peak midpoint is 28.9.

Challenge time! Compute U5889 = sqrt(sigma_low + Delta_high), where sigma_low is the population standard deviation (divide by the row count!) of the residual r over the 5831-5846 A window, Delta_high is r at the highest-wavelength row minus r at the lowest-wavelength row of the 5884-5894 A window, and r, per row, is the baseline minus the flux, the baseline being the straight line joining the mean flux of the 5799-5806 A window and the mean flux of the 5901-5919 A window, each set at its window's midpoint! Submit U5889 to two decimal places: 2.92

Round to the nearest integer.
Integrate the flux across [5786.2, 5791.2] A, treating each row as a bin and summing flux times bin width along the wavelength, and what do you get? 252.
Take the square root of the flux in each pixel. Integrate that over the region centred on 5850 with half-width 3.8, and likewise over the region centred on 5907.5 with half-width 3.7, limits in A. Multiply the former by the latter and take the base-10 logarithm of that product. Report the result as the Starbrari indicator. 3.45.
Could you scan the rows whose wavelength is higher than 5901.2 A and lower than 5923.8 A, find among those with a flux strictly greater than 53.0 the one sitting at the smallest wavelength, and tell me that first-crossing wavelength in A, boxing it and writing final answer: 5915.0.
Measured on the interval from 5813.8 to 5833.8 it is 5817.5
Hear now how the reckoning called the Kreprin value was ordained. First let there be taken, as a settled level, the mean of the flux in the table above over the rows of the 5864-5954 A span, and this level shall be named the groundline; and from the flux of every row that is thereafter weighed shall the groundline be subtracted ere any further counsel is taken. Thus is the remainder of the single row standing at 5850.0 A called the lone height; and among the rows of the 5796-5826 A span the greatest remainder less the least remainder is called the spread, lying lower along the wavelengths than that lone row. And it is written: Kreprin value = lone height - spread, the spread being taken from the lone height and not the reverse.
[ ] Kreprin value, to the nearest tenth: -7.3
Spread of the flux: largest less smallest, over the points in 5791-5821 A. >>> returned 10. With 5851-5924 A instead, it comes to 19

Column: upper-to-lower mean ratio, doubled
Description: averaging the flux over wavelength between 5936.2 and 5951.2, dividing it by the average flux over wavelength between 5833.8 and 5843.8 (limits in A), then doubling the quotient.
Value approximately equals 1.920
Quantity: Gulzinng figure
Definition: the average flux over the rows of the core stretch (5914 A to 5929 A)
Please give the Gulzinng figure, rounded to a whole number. 52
